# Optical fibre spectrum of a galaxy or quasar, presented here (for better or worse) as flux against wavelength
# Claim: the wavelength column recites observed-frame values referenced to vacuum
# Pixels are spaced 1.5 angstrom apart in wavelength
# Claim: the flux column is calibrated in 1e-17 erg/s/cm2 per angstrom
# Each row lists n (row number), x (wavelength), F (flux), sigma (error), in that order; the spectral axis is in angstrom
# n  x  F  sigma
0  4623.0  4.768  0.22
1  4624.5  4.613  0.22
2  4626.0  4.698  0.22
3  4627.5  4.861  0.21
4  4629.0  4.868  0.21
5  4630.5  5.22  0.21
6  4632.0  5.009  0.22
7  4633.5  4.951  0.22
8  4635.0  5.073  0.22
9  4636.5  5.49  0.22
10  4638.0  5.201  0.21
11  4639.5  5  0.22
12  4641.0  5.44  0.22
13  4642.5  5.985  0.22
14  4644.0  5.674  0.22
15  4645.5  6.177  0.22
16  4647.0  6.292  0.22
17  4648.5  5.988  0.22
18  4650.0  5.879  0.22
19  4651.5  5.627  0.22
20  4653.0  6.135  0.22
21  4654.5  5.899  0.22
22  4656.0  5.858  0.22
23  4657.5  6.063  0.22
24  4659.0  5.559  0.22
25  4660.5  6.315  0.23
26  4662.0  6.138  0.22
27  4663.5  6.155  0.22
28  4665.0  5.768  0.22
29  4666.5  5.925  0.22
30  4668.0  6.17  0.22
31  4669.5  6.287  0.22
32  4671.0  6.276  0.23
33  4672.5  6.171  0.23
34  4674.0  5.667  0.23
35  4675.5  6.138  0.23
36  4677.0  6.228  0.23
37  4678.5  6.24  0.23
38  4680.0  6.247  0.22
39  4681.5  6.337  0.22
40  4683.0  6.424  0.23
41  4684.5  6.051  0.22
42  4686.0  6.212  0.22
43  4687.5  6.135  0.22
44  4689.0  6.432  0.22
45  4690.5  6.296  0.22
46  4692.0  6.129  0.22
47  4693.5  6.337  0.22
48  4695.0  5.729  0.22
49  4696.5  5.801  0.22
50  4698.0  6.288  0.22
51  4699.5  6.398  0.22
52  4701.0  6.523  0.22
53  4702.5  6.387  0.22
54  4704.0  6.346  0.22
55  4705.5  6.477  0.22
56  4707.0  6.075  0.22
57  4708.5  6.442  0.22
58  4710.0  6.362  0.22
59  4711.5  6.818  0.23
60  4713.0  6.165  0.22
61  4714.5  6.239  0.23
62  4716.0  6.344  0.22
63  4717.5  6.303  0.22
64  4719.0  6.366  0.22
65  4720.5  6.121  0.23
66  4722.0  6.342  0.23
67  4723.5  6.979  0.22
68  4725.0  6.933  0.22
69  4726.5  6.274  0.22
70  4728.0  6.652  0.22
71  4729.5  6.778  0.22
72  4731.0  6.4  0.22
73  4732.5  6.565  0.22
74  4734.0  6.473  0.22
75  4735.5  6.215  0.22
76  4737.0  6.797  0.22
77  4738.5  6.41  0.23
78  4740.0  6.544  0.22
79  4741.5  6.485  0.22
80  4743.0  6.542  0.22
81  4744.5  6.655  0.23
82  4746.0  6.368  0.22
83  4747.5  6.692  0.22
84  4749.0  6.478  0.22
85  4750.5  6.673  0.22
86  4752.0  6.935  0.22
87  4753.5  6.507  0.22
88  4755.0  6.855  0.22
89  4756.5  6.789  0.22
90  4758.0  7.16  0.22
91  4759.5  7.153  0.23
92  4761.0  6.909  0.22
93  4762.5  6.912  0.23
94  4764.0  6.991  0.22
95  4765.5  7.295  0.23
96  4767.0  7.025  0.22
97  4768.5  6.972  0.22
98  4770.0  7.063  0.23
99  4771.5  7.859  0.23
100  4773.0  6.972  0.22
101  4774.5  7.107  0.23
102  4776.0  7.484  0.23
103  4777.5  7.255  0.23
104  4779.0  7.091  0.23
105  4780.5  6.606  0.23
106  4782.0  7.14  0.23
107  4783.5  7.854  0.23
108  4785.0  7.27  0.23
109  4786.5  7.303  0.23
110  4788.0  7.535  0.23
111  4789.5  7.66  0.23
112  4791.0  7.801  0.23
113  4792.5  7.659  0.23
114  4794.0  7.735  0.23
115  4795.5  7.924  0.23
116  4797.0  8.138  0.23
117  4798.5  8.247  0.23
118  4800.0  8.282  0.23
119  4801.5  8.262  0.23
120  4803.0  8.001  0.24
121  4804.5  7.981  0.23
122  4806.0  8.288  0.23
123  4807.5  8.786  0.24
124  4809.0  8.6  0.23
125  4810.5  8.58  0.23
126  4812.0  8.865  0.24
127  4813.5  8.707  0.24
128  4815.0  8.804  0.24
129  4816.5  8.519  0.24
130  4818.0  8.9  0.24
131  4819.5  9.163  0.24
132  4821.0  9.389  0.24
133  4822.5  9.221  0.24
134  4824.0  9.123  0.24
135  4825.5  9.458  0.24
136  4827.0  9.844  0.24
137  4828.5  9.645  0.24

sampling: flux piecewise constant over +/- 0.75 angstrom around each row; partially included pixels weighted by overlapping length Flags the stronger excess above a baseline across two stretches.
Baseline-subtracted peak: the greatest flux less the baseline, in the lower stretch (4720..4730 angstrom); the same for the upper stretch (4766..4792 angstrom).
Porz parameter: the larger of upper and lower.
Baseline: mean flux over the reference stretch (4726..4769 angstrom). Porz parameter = 1.2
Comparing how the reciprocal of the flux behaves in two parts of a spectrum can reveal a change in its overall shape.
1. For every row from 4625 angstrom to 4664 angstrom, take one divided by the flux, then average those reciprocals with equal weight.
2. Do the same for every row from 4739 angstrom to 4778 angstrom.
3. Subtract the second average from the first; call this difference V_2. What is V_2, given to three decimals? 0.035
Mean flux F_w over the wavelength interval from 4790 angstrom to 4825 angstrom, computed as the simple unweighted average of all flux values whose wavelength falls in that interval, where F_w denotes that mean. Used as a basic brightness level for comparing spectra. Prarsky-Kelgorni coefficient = 8.5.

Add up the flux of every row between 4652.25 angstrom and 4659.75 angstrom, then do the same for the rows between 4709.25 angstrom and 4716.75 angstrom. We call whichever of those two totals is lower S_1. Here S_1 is 29.5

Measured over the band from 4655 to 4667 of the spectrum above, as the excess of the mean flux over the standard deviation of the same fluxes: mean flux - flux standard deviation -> 5.7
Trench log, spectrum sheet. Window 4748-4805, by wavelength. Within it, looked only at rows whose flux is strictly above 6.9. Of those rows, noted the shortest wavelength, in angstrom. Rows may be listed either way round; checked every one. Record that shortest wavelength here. 4752.0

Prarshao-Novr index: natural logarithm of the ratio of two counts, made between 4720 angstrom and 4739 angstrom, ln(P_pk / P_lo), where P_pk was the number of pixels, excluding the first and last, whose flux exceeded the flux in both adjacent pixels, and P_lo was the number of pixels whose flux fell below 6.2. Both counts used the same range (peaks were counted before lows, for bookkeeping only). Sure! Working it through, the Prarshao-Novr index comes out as 1.4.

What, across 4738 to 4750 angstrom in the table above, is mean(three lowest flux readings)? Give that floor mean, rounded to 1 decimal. 6.4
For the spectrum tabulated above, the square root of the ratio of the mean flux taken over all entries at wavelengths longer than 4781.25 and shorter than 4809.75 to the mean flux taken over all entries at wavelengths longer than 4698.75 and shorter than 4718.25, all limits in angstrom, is 1.11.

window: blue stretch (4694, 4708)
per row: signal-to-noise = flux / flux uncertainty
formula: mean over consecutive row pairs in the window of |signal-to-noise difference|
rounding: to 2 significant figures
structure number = 0.85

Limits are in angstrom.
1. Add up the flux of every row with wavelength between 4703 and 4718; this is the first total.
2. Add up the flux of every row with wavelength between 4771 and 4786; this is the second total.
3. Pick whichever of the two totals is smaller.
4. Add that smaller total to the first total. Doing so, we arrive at 127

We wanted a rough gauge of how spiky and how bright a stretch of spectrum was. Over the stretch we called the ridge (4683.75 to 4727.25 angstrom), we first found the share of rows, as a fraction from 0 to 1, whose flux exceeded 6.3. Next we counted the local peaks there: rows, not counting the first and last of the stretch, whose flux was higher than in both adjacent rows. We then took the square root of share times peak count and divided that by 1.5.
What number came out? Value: 1.6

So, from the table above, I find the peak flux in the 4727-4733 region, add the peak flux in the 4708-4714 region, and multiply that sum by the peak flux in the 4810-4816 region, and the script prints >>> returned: 121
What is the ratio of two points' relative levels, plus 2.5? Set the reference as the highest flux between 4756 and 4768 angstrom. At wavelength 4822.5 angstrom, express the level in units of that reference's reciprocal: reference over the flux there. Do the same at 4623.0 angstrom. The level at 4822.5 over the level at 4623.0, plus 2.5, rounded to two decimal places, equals 3.02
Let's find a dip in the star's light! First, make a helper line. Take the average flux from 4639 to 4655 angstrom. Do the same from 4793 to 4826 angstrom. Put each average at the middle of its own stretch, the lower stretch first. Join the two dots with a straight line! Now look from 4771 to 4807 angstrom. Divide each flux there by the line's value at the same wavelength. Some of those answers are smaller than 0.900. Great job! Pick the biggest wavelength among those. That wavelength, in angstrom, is 4786.5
